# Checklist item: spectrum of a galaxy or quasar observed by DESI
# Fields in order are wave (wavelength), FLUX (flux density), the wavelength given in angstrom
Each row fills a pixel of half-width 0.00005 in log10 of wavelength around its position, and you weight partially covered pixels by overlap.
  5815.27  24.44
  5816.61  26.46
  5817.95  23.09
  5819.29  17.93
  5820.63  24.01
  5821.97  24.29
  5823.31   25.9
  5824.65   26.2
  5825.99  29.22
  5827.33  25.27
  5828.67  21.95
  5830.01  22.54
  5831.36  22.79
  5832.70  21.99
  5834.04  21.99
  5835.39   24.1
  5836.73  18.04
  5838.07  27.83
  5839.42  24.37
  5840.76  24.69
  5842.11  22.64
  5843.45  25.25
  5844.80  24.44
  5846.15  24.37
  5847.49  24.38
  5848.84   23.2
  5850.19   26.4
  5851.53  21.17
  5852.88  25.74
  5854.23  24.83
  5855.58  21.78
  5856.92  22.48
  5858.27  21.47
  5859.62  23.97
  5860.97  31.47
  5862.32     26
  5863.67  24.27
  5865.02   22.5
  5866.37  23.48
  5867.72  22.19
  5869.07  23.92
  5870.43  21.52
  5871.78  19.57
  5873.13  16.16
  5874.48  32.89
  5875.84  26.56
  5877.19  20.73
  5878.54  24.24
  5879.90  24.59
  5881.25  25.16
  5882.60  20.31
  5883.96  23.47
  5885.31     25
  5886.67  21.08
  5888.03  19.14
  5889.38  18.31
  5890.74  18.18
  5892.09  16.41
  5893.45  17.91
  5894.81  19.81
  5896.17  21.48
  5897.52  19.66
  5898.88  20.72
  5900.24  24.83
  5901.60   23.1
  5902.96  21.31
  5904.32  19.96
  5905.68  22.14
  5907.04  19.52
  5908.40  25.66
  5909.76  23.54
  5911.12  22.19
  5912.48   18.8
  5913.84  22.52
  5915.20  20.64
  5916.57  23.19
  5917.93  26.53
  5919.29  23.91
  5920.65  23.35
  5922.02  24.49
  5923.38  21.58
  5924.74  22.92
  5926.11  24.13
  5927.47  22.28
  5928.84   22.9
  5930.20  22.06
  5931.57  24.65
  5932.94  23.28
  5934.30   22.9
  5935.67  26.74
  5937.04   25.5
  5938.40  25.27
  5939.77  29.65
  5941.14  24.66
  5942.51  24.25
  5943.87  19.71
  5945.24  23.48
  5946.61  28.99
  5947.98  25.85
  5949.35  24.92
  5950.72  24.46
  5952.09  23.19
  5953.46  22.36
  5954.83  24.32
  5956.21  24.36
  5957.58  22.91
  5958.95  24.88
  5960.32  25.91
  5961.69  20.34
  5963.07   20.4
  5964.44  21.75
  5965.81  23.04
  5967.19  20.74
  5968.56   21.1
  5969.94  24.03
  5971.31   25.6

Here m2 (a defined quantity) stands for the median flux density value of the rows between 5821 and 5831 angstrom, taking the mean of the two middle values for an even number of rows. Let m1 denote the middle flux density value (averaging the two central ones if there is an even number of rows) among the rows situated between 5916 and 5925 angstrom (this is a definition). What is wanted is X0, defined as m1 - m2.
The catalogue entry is -1.9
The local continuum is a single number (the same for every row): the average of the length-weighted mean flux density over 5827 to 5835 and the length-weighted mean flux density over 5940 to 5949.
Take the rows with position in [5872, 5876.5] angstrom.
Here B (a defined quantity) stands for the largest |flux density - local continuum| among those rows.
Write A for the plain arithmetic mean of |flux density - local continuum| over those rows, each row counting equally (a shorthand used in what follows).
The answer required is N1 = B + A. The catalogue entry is 16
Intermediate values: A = 6.5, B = 9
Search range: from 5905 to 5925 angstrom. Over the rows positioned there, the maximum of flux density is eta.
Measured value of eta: 26.53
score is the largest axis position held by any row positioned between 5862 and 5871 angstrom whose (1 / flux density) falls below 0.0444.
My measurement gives 5869.07 angstrom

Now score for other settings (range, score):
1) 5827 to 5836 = 5835.39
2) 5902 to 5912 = 5909.76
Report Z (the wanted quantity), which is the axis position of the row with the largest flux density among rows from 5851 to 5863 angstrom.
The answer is 5860.97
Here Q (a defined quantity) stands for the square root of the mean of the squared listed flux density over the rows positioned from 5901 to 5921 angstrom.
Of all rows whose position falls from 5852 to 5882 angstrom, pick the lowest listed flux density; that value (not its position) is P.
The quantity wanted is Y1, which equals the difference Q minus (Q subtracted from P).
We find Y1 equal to 28.9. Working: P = 16.16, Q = 22.5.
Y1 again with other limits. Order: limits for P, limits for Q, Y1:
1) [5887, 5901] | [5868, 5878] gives 30.8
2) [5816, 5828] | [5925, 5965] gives 30.3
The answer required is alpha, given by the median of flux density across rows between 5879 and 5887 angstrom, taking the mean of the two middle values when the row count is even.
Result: 24.0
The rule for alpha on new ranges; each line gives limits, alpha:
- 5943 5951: 24.7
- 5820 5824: 24.3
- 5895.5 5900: 20.7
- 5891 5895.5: 17.9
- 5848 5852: 23.2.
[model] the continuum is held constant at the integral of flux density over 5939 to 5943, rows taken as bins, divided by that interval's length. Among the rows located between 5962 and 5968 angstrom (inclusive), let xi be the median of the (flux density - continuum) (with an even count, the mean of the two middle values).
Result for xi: -5.0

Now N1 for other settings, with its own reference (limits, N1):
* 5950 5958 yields 2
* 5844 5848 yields 1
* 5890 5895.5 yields 13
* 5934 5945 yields 8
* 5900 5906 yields 6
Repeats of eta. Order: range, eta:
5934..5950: 29.65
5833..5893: 32.89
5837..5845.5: 27.83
